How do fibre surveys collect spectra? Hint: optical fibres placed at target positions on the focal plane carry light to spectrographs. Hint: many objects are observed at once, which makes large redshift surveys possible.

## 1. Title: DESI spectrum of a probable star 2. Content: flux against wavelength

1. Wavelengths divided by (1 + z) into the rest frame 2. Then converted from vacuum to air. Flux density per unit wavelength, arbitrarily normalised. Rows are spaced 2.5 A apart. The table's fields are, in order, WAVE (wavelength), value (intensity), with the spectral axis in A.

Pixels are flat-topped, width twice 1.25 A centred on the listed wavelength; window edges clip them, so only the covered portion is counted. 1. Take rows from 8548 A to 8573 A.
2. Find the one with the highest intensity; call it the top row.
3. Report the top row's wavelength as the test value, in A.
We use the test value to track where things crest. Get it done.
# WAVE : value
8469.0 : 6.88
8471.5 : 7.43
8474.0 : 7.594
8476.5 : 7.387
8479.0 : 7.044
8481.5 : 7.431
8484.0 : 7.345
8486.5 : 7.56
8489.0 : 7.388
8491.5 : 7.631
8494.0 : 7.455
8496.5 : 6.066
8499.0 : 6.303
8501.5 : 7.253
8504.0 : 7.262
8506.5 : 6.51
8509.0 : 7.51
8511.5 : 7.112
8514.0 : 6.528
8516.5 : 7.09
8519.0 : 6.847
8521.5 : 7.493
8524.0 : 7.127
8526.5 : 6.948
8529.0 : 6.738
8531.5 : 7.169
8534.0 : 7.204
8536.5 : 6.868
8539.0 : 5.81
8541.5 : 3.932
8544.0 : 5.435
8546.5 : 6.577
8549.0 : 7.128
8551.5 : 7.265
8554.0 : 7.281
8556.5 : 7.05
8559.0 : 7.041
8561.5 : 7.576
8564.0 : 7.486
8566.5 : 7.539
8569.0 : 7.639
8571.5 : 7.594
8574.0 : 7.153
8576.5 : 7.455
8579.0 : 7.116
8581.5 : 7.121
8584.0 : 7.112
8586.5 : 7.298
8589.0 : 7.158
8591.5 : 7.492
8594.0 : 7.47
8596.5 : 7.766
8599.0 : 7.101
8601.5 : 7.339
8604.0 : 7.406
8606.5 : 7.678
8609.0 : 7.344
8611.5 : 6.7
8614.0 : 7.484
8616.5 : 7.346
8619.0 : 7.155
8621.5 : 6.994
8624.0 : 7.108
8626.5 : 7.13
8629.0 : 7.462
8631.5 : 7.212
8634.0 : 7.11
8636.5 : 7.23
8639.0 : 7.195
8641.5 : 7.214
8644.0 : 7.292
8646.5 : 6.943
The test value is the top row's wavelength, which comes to 8569.0 A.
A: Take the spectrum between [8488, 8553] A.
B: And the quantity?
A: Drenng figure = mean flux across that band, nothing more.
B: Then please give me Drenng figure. 6.79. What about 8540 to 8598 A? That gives 7.07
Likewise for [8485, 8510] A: 7.09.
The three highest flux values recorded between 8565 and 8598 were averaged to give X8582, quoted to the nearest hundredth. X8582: 7.67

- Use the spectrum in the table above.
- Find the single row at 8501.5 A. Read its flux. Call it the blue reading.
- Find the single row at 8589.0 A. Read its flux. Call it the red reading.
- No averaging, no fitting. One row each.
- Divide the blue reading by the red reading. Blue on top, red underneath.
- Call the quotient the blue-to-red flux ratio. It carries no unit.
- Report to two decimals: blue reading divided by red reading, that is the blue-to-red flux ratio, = 1.01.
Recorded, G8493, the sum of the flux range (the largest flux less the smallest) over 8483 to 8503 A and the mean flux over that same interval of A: 8.7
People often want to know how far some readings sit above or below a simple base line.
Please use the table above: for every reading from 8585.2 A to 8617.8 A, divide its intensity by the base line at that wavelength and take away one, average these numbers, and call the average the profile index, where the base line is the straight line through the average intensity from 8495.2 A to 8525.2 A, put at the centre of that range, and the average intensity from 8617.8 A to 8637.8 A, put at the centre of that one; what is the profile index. 0.03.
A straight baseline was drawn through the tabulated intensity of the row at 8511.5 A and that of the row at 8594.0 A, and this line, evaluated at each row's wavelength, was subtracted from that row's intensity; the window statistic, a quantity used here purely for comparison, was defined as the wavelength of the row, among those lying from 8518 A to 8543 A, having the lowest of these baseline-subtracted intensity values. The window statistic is 8541.5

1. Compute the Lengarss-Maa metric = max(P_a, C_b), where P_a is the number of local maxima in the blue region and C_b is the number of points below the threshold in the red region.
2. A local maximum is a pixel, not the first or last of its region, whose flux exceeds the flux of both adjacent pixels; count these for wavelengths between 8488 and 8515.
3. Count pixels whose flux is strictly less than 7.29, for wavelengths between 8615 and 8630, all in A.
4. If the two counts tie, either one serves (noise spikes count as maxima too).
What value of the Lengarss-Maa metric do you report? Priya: 4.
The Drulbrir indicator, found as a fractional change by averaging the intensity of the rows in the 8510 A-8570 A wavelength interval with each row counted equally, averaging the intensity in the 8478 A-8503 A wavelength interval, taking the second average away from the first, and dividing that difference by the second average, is -0.04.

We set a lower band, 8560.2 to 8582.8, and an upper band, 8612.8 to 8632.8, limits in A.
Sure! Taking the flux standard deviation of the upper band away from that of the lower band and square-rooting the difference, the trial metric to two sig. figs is 0.20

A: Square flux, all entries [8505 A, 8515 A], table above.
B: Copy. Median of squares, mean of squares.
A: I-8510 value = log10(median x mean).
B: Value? 3.35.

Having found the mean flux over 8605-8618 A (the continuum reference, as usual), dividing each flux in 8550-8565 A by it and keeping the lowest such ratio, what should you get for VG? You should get 0.963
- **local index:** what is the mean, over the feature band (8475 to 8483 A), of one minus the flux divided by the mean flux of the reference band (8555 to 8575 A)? 0.01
